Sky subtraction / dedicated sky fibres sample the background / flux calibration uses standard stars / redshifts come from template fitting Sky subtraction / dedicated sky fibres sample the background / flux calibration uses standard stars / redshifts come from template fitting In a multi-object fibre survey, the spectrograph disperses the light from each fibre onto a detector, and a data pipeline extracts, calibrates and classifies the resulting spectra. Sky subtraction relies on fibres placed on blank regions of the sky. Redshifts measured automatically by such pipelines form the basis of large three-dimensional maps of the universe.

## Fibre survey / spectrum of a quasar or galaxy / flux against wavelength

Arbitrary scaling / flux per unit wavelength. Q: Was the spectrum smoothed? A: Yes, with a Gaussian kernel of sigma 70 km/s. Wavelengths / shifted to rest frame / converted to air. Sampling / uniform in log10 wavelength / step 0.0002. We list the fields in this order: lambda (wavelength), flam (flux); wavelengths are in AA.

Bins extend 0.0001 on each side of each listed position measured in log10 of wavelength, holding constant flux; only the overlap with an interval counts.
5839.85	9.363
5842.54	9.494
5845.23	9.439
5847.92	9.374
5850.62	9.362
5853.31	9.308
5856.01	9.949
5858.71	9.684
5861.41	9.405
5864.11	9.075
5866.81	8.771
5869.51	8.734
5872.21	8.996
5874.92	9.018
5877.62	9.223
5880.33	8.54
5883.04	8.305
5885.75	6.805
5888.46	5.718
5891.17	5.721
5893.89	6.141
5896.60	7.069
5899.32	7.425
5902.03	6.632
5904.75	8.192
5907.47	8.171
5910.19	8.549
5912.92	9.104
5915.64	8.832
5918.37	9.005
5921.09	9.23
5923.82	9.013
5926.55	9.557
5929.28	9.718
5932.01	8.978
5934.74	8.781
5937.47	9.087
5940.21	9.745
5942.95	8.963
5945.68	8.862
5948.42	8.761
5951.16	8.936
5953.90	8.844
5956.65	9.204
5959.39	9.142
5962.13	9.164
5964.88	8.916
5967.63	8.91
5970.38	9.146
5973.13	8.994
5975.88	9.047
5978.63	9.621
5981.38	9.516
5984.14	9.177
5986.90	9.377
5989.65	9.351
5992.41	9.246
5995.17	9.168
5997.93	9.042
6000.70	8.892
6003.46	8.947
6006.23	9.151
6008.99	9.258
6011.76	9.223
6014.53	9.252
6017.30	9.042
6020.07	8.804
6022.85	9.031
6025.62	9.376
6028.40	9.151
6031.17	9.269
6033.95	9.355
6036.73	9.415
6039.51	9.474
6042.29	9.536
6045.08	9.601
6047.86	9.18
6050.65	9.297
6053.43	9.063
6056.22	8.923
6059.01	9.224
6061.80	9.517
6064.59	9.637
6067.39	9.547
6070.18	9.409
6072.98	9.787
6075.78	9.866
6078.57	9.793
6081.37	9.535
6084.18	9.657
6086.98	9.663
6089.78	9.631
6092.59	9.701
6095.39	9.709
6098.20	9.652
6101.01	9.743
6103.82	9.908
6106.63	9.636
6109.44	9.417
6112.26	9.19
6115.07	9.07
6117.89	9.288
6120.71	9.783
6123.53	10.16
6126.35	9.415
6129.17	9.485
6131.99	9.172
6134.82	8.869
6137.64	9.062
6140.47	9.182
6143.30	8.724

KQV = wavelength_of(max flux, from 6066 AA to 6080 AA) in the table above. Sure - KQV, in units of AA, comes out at 6075.78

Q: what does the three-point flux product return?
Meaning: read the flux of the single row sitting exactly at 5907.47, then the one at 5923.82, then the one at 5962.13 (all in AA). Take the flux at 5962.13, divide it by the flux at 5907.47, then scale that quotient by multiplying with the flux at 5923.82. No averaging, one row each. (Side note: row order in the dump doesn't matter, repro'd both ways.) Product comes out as 10.1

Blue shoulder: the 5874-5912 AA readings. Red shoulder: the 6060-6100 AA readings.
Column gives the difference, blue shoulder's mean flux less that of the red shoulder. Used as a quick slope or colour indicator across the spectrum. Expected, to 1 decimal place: -2.1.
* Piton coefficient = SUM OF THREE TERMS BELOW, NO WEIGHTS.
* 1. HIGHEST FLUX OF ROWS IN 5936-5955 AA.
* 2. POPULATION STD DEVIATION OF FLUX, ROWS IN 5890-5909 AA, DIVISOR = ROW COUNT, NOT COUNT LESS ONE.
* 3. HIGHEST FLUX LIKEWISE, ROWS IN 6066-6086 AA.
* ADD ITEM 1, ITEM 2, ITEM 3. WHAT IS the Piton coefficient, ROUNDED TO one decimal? 20.5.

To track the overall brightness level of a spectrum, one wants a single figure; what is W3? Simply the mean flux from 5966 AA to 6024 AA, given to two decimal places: 9.15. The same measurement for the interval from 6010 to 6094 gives 9.40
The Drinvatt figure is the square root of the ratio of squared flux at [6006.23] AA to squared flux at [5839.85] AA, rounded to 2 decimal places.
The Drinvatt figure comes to 0.98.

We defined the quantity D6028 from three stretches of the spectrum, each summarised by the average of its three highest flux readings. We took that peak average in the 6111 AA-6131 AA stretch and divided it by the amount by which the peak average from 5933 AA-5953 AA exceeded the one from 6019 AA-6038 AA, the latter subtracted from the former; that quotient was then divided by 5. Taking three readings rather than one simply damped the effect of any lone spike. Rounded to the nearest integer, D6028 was -17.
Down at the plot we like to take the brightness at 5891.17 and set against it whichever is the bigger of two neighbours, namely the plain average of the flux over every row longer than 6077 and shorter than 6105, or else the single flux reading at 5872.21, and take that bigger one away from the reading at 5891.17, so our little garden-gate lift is -4.0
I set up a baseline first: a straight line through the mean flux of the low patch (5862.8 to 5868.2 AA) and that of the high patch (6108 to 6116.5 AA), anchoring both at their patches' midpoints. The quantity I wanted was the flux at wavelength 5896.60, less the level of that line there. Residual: -1.9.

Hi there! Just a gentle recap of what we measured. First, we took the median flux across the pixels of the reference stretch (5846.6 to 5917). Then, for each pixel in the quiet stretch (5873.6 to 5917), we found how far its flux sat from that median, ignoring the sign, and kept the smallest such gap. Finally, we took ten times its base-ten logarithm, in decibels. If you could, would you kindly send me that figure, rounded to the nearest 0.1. -11.0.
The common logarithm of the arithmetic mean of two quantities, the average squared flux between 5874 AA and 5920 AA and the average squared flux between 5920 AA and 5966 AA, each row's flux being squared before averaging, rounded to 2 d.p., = 1.86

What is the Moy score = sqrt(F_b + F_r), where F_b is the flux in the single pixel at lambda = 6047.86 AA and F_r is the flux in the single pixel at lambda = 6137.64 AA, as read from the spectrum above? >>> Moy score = 4.27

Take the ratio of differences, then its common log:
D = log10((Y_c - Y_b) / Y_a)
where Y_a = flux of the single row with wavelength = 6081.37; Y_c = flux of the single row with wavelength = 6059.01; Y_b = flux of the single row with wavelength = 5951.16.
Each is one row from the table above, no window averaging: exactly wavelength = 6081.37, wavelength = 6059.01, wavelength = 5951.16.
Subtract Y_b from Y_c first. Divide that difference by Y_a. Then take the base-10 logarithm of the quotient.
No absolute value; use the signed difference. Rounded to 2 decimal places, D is -1.52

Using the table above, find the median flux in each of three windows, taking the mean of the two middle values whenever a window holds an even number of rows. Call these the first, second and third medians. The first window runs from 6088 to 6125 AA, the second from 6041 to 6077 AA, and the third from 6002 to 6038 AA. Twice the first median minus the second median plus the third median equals 19.0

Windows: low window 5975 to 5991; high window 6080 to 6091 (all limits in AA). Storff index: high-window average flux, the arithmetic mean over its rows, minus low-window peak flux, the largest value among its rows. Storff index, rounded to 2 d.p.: 0.00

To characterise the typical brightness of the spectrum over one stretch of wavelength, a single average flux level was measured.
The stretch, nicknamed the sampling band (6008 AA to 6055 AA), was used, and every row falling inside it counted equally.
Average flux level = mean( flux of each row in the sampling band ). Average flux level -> 9.25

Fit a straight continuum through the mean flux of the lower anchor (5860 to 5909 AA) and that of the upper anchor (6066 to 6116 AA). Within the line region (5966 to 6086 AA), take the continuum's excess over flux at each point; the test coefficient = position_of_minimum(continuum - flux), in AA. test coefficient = 5978.63 AA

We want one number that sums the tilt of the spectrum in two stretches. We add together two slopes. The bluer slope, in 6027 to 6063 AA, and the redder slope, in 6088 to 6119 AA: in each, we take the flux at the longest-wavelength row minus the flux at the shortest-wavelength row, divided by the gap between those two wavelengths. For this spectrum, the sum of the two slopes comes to 0.00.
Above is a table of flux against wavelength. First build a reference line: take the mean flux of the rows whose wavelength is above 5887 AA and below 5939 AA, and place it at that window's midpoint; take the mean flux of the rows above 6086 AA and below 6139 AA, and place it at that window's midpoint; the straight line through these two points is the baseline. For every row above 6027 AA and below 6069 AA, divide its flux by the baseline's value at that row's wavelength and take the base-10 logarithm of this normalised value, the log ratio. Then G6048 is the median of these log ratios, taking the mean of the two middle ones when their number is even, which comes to 0.0161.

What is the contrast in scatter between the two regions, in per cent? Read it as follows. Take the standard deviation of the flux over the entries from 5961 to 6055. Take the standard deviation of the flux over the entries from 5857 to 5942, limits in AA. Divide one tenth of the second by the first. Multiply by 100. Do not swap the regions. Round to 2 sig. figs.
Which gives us 55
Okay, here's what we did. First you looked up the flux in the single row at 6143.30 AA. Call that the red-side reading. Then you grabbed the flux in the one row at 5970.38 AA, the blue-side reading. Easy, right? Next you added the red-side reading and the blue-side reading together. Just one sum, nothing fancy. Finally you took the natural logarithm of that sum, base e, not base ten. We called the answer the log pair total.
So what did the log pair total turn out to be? 2.88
